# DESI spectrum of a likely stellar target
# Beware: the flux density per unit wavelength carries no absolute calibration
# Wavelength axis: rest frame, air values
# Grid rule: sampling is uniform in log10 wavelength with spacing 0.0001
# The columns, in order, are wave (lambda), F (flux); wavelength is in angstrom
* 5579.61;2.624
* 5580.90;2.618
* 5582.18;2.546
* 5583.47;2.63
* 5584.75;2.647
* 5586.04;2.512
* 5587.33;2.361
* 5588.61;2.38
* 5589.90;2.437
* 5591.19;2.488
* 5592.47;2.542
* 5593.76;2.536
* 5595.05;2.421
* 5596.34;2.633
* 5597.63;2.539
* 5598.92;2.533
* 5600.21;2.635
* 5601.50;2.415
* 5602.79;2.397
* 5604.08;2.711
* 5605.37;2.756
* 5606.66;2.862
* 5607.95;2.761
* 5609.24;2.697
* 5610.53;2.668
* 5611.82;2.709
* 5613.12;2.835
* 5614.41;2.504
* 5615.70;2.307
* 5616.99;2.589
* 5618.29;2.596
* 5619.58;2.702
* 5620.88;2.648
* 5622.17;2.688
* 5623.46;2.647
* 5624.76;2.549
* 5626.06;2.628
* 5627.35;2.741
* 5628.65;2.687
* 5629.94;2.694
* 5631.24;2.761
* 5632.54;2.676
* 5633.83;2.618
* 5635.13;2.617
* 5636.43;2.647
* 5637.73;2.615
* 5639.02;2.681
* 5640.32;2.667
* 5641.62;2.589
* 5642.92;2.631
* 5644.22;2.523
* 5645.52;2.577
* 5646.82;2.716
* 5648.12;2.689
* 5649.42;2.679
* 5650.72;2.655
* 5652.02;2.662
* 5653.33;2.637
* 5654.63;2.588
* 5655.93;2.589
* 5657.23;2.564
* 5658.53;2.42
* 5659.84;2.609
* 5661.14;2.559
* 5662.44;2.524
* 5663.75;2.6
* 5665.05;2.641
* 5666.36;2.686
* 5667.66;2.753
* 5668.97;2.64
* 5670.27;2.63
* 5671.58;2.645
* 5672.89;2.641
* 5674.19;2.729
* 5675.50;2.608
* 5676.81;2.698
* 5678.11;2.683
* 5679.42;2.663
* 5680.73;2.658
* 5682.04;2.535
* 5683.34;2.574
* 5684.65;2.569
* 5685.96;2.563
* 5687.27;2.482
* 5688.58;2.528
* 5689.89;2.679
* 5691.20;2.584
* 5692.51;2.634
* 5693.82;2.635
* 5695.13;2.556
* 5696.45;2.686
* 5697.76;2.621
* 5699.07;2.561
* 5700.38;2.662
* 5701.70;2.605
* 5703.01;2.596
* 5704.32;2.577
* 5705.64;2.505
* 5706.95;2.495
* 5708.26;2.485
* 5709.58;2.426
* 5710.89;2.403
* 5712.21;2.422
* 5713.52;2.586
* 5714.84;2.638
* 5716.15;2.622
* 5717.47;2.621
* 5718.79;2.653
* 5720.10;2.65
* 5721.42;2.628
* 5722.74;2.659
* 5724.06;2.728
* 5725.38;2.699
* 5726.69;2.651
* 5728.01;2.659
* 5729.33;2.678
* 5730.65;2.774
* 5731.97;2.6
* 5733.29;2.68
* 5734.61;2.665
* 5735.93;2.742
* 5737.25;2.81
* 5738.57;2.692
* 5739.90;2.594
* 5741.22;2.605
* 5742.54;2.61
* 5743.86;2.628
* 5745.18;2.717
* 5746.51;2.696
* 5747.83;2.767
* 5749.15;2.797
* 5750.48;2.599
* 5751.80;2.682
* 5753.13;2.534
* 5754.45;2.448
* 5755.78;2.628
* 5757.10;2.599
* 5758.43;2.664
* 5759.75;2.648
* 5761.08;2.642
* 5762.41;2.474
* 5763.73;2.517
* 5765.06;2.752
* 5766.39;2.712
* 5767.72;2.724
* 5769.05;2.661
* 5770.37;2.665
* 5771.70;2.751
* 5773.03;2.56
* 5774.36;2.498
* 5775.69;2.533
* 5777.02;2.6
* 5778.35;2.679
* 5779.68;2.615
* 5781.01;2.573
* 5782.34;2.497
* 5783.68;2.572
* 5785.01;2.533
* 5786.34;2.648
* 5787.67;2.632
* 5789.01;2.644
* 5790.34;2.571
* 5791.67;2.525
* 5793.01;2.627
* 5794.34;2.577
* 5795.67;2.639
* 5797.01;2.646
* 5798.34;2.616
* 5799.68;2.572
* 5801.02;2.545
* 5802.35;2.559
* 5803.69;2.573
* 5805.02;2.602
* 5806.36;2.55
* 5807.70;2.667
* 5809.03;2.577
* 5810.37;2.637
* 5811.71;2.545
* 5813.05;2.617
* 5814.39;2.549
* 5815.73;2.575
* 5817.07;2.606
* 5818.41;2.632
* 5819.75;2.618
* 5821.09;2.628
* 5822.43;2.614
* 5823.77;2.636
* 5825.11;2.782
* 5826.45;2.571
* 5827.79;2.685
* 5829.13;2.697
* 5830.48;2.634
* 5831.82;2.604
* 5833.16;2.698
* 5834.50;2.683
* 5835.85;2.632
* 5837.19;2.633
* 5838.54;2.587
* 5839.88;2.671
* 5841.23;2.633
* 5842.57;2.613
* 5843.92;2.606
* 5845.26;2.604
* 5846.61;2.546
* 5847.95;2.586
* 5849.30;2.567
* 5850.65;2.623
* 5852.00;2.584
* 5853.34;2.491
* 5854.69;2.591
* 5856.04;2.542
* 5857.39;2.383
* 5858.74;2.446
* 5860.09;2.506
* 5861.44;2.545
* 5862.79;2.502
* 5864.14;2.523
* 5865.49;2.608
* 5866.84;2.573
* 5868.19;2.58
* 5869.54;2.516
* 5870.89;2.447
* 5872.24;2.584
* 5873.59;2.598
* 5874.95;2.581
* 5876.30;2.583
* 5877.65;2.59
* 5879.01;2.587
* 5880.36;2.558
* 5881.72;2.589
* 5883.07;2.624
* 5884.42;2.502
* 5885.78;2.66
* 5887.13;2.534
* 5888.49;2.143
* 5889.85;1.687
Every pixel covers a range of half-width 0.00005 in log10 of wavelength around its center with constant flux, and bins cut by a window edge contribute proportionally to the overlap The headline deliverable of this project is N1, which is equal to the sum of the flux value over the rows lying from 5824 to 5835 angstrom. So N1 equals 21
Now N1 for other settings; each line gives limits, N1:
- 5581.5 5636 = 109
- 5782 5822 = 78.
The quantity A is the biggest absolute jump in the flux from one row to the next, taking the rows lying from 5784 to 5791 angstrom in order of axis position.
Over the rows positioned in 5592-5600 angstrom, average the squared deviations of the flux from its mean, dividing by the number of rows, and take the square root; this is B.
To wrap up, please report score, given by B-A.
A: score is -0.054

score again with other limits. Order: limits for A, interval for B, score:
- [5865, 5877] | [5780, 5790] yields -0.083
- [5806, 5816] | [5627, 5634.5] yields -0.071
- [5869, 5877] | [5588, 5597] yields -0.057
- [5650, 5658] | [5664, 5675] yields -0.005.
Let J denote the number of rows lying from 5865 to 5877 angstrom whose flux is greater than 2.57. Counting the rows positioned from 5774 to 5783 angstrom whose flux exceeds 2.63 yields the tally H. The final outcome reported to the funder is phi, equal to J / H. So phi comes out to 7.0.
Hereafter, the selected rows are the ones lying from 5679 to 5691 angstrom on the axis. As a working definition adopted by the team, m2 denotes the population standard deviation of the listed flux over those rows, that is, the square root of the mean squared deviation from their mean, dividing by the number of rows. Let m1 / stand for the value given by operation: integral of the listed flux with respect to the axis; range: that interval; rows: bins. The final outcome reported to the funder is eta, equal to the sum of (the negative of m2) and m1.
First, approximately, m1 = 31.0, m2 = 0.065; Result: 30.92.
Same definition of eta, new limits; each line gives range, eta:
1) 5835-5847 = 31.35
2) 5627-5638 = 29.34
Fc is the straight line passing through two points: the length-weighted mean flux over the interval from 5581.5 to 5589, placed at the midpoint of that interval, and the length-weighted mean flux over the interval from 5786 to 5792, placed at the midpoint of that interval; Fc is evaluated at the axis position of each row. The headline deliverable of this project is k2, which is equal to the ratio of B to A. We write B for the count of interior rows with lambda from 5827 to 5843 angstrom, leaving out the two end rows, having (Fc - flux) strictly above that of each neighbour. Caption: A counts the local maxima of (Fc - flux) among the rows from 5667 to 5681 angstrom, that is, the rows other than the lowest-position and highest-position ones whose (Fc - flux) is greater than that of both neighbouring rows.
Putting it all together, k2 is 1.0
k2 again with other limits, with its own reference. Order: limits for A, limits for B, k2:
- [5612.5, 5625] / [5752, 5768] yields 2.0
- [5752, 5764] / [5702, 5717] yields 0.3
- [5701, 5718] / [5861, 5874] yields 3.0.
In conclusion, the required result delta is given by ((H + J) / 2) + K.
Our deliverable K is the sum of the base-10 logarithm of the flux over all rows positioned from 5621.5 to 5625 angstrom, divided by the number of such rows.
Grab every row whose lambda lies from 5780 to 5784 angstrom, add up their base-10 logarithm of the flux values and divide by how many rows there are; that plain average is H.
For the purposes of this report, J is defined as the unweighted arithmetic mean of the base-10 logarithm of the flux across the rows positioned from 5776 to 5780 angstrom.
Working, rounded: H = 0.406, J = 0.420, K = 0.420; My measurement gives 0.833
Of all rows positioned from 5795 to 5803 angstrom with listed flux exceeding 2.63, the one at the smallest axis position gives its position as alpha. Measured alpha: 5795.67 angstrom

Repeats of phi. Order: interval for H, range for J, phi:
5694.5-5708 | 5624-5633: 3.0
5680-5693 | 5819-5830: 2.7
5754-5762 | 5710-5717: 1.0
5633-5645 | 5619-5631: 2.0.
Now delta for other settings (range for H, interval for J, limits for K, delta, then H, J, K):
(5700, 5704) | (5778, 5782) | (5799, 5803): 0.827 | 0.418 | 0.419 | 0.408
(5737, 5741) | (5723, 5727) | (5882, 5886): 0.845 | 0.431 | 0.430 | 0.414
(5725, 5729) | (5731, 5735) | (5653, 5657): 0.840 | 0.426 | 0.423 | 0.416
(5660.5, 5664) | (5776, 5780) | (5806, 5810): 0.829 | 0.408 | 0.420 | 0.415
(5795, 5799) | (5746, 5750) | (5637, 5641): 0.854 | 0.421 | 0.440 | 0.424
